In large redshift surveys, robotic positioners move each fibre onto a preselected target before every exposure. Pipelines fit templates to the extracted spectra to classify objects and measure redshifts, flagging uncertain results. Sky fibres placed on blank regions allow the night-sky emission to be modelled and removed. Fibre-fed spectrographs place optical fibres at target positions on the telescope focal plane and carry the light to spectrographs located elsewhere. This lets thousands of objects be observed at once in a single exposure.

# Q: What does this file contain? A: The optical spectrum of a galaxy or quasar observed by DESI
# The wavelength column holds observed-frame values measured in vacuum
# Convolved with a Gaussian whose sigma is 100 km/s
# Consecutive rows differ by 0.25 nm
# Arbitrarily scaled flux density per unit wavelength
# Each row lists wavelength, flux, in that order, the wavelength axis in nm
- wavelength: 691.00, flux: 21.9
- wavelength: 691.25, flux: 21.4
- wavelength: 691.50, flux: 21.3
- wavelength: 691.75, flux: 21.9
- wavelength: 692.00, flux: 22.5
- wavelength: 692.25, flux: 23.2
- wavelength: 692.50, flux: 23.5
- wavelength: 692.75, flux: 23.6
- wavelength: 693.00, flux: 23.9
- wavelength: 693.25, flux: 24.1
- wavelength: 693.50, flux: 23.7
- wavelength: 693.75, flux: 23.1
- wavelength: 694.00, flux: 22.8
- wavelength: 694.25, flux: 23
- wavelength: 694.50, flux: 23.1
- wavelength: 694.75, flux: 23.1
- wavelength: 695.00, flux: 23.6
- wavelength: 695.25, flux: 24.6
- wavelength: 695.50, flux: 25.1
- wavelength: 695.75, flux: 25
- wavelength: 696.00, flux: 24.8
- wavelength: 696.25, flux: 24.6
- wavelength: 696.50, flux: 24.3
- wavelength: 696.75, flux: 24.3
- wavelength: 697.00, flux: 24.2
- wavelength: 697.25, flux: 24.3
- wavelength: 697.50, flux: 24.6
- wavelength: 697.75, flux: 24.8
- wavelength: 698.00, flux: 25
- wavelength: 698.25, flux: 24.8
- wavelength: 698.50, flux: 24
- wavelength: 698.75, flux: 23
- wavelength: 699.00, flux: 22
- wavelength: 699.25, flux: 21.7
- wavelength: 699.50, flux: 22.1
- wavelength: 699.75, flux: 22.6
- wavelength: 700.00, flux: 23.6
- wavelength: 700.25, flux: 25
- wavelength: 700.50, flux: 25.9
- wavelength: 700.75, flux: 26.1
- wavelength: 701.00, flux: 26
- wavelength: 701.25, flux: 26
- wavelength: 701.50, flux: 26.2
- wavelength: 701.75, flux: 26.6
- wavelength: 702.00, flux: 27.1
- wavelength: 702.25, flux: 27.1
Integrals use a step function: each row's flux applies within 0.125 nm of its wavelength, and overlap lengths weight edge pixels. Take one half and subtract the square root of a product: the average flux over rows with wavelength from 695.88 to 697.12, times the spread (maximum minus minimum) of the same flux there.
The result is -3.3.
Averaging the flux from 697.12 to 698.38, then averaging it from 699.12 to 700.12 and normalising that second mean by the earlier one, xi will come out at 0.91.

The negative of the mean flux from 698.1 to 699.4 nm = -23.1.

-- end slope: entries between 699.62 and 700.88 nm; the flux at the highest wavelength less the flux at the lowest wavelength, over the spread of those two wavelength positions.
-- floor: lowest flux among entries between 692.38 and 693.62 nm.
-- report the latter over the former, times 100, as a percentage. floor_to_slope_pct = 671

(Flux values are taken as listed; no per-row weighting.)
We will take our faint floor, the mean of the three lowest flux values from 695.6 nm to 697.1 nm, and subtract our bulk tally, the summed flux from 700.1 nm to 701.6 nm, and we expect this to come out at -131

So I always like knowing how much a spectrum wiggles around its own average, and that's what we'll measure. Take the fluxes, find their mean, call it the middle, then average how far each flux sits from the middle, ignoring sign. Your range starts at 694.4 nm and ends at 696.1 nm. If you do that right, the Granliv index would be 0.79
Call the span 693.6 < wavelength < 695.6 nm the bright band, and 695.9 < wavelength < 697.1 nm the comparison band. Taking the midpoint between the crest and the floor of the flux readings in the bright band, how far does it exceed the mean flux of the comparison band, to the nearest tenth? -0.5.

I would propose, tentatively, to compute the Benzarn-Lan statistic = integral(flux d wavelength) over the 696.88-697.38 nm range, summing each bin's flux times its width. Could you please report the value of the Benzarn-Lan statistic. 12.1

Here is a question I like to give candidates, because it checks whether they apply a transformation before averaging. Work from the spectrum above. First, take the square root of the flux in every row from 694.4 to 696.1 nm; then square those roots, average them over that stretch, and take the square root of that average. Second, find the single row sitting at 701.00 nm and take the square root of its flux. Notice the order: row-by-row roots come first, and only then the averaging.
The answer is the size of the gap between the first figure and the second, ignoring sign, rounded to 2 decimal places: 0.18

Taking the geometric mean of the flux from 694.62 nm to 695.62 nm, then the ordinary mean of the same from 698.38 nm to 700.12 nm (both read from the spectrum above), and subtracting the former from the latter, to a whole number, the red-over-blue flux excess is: -1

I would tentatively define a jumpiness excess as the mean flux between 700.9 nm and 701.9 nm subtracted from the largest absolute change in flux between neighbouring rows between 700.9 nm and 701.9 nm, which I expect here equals -25.8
